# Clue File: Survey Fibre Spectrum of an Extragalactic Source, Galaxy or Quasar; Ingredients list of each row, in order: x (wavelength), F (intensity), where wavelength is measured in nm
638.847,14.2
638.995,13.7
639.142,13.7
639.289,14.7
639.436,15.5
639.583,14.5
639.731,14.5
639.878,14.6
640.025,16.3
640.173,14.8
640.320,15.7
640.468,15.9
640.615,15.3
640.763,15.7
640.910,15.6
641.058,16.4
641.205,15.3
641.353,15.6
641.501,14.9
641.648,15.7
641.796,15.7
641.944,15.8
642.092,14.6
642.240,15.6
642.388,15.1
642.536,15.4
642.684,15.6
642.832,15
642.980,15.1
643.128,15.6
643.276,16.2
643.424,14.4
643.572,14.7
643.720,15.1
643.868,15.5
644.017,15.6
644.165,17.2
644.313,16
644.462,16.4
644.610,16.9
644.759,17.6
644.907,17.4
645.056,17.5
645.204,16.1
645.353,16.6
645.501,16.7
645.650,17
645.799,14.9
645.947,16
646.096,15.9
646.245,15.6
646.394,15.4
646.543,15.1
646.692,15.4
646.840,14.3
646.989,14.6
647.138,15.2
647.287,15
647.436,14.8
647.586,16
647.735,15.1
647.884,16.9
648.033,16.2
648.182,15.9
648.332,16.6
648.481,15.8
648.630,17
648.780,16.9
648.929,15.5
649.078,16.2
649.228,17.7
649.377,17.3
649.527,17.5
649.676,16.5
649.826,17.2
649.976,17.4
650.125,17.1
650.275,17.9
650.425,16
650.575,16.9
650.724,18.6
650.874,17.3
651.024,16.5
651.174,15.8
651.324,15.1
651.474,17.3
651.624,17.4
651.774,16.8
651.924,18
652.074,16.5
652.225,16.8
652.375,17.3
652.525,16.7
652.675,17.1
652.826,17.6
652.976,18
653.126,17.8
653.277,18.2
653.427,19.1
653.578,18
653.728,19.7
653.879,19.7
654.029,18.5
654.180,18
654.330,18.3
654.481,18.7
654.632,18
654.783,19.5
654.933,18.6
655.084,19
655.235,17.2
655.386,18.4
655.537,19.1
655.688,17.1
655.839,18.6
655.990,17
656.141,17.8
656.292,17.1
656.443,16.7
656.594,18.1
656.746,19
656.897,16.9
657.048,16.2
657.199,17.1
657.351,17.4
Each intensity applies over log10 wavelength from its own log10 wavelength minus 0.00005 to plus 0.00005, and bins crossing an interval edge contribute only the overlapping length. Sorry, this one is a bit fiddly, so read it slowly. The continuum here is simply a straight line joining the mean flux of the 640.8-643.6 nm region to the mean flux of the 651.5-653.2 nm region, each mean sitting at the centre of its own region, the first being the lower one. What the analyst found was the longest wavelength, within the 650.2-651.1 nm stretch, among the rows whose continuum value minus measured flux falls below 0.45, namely 650.874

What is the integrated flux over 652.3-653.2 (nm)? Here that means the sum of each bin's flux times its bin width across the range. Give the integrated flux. 15.7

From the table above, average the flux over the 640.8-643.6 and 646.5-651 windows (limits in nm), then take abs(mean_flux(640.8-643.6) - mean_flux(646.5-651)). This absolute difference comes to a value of 0.9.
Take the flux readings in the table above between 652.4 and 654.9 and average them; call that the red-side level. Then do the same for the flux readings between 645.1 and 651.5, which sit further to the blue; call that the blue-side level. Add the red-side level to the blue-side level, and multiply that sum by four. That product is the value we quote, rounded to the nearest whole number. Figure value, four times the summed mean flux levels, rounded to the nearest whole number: 138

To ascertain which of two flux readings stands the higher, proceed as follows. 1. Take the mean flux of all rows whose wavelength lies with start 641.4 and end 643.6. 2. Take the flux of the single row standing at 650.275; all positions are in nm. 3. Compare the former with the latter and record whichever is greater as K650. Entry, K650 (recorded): 17.9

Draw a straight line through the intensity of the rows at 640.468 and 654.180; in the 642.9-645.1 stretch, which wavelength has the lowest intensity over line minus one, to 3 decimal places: 643.424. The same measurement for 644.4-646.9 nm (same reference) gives 646.840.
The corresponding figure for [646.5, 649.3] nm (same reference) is 646.840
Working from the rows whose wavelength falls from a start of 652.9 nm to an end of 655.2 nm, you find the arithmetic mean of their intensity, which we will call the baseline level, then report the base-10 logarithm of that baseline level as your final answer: 1.27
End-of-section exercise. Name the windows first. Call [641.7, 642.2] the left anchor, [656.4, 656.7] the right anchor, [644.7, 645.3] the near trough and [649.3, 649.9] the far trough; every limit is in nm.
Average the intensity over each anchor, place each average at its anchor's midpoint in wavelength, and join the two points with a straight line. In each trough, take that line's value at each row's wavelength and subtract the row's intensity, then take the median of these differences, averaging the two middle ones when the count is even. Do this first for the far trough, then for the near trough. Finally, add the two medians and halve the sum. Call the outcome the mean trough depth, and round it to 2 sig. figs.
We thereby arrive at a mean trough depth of -1.2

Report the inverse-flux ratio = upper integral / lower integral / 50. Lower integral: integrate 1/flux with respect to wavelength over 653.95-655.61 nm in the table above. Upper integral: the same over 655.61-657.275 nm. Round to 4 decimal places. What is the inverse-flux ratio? 0.0213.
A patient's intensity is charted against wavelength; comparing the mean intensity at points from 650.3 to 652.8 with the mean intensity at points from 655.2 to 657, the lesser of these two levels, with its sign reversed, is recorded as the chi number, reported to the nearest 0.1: -16.9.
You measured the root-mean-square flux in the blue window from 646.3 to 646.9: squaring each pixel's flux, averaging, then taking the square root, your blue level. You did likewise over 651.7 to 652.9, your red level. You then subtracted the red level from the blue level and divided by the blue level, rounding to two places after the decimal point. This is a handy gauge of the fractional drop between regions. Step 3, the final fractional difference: -0.14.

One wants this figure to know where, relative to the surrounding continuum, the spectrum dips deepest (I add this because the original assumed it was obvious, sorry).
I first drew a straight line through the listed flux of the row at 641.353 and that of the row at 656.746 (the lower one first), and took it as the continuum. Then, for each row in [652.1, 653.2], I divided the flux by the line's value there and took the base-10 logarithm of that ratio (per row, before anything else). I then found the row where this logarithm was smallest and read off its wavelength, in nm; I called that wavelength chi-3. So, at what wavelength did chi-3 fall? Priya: 652.525 nm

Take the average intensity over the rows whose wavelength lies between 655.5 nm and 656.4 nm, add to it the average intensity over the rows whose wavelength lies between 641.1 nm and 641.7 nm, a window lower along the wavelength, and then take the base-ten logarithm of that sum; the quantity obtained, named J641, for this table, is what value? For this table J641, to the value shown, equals 1.52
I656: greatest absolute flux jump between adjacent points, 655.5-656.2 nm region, 2.00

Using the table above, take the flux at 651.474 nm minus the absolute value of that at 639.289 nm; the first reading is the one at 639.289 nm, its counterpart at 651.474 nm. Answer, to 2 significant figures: 2.6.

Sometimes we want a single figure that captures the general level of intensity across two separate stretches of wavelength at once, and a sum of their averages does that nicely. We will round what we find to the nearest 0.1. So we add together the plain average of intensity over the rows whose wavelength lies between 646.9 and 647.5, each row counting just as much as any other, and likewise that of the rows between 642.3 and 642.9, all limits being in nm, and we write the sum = 30.2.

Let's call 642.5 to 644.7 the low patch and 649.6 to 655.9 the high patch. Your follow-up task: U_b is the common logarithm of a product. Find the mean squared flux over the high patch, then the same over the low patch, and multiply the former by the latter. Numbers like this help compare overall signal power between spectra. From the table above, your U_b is 4.89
